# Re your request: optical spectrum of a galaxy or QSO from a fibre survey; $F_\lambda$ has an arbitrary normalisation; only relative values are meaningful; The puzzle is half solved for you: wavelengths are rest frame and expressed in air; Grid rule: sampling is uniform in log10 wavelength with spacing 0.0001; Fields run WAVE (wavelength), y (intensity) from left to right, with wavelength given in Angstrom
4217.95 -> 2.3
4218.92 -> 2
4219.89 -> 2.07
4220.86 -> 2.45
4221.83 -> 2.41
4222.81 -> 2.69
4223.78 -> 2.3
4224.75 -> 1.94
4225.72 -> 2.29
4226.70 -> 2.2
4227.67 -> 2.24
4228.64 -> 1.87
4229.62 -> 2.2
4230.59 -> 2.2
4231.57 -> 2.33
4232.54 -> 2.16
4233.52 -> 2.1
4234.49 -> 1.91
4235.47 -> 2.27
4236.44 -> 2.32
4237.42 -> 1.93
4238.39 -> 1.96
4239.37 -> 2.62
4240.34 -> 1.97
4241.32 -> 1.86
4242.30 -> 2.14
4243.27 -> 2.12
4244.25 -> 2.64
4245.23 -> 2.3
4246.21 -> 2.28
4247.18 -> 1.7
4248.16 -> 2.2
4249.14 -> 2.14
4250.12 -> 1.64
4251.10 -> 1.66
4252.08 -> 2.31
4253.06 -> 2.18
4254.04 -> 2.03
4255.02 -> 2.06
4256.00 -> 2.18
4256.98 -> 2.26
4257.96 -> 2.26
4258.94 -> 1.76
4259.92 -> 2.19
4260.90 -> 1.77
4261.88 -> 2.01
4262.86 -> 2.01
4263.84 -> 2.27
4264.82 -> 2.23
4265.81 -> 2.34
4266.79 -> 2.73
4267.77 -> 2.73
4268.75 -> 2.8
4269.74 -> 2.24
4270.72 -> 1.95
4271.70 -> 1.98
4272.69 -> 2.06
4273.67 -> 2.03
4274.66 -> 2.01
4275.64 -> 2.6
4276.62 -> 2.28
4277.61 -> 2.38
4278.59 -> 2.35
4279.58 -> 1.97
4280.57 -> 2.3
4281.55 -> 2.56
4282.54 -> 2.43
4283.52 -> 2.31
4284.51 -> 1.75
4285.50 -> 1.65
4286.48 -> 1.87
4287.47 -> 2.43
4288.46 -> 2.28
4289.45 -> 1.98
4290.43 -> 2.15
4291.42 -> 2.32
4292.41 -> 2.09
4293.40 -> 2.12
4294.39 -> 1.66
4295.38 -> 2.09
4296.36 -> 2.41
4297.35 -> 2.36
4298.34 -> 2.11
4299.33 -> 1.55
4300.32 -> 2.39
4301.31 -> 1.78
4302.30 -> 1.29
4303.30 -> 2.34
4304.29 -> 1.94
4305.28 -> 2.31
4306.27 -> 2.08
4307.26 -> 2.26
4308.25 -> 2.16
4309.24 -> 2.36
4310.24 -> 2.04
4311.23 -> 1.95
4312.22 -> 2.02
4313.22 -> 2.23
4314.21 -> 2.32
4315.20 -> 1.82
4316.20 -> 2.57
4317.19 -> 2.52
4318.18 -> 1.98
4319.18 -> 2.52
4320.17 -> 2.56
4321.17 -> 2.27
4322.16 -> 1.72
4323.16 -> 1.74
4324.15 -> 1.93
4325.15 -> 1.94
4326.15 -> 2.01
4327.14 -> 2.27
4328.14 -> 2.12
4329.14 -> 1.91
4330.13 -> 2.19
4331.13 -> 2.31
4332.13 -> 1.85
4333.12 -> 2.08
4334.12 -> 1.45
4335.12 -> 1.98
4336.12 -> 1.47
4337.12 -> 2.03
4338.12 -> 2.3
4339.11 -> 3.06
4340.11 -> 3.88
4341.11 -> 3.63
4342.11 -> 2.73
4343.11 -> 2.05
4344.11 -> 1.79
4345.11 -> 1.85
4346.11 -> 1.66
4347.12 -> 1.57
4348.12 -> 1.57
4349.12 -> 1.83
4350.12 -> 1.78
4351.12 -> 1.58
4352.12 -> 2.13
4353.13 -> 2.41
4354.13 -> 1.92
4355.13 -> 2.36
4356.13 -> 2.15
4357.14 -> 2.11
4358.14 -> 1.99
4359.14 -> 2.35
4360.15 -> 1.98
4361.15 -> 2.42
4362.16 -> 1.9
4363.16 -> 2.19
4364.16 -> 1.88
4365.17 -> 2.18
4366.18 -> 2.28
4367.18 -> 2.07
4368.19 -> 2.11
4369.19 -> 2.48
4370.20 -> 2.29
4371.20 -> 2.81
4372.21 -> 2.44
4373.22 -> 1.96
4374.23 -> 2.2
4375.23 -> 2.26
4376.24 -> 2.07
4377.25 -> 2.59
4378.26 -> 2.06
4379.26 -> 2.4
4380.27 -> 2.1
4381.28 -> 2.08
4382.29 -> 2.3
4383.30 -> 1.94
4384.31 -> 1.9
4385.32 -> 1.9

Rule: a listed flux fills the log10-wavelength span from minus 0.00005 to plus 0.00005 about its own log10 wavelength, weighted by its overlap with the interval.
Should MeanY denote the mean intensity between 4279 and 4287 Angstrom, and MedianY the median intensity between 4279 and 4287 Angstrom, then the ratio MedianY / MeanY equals 1.01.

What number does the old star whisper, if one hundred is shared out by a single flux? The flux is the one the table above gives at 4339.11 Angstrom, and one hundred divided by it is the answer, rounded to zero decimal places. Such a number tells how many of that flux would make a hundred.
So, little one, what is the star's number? 33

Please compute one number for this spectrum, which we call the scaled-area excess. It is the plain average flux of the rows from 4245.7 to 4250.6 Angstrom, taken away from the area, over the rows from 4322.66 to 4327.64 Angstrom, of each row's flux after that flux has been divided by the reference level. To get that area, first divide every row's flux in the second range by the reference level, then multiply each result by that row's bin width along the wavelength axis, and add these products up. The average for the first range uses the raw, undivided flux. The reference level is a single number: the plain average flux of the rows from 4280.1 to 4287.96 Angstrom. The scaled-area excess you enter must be 2.6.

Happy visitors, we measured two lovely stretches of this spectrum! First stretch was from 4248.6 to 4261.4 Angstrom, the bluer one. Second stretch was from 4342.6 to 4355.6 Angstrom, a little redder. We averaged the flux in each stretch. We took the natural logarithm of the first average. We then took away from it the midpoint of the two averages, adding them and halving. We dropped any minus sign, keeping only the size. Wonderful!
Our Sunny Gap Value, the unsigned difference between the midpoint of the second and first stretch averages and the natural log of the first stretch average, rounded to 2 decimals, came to 1.25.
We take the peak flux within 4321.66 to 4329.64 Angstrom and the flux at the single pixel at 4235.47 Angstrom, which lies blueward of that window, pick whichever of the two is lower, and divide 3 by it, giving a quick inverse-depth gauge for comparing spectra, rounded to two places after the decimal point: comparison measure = 1.32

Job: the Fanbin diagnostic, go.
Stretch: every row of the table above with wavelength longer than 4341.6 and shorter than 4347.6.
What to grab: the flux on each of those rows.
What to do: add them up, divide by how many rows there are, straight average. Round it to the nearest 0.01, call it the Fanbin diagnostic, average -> 1.94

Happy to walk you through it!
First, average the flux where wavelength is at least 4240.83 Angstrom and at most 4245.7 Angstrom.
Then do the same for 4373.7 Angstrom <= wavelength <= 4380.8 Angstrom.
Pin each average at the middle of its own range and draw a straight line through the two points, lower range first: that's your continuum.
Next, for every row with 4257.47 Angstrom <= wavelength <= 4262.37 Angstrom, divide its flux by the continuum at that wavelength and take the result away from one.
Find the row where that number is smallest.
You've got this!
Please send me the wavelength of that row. 4257.96 Angstrom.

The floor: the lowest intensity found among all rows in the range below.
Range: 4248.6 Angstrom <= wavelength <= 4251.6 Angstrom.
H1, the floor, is 1.64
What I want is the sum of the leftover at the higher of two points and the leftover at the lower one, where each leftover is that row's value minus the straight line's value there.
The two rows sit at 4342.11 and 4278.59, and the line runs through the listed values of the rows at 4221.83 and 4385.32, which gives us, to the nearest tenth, 0.8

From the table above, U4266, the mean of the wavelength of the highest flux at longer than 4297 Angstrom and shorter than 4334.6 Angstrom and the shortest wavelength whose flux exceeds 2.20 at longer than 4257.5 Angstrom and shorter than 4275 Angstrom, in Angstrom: 4287.1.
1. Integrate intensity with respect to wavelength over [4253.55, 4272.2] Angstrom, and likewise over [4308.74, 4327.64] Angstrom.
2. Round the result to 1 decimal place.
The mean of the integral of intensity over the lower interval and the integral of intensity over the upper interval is 40.8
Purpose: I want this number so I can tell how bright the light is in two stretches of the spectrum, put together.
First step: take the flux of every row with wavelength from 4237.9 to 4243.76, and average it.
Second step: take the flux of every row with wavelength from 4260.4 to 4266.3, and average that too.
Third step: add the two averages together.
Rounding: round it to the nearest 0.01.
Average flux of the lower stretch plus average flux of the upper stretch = 4.22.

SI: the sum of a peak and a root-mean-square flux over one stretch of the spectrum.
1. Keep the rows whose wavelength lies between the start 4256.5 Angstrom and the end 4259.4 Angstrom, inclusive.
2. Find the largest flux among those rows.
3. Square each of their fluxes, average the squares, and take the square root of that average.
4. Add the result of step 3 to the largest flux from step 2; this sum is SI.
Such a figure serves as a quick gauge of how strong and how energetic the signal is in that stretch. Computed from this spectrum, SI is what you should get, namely 4.37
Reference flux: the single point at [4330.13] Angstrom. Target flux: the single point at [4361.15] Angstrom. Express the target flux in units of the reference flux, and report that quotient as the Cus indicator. 1.1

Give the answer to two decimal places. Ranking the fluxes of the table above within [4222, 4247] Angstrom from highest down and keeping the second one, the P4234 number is 2.64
